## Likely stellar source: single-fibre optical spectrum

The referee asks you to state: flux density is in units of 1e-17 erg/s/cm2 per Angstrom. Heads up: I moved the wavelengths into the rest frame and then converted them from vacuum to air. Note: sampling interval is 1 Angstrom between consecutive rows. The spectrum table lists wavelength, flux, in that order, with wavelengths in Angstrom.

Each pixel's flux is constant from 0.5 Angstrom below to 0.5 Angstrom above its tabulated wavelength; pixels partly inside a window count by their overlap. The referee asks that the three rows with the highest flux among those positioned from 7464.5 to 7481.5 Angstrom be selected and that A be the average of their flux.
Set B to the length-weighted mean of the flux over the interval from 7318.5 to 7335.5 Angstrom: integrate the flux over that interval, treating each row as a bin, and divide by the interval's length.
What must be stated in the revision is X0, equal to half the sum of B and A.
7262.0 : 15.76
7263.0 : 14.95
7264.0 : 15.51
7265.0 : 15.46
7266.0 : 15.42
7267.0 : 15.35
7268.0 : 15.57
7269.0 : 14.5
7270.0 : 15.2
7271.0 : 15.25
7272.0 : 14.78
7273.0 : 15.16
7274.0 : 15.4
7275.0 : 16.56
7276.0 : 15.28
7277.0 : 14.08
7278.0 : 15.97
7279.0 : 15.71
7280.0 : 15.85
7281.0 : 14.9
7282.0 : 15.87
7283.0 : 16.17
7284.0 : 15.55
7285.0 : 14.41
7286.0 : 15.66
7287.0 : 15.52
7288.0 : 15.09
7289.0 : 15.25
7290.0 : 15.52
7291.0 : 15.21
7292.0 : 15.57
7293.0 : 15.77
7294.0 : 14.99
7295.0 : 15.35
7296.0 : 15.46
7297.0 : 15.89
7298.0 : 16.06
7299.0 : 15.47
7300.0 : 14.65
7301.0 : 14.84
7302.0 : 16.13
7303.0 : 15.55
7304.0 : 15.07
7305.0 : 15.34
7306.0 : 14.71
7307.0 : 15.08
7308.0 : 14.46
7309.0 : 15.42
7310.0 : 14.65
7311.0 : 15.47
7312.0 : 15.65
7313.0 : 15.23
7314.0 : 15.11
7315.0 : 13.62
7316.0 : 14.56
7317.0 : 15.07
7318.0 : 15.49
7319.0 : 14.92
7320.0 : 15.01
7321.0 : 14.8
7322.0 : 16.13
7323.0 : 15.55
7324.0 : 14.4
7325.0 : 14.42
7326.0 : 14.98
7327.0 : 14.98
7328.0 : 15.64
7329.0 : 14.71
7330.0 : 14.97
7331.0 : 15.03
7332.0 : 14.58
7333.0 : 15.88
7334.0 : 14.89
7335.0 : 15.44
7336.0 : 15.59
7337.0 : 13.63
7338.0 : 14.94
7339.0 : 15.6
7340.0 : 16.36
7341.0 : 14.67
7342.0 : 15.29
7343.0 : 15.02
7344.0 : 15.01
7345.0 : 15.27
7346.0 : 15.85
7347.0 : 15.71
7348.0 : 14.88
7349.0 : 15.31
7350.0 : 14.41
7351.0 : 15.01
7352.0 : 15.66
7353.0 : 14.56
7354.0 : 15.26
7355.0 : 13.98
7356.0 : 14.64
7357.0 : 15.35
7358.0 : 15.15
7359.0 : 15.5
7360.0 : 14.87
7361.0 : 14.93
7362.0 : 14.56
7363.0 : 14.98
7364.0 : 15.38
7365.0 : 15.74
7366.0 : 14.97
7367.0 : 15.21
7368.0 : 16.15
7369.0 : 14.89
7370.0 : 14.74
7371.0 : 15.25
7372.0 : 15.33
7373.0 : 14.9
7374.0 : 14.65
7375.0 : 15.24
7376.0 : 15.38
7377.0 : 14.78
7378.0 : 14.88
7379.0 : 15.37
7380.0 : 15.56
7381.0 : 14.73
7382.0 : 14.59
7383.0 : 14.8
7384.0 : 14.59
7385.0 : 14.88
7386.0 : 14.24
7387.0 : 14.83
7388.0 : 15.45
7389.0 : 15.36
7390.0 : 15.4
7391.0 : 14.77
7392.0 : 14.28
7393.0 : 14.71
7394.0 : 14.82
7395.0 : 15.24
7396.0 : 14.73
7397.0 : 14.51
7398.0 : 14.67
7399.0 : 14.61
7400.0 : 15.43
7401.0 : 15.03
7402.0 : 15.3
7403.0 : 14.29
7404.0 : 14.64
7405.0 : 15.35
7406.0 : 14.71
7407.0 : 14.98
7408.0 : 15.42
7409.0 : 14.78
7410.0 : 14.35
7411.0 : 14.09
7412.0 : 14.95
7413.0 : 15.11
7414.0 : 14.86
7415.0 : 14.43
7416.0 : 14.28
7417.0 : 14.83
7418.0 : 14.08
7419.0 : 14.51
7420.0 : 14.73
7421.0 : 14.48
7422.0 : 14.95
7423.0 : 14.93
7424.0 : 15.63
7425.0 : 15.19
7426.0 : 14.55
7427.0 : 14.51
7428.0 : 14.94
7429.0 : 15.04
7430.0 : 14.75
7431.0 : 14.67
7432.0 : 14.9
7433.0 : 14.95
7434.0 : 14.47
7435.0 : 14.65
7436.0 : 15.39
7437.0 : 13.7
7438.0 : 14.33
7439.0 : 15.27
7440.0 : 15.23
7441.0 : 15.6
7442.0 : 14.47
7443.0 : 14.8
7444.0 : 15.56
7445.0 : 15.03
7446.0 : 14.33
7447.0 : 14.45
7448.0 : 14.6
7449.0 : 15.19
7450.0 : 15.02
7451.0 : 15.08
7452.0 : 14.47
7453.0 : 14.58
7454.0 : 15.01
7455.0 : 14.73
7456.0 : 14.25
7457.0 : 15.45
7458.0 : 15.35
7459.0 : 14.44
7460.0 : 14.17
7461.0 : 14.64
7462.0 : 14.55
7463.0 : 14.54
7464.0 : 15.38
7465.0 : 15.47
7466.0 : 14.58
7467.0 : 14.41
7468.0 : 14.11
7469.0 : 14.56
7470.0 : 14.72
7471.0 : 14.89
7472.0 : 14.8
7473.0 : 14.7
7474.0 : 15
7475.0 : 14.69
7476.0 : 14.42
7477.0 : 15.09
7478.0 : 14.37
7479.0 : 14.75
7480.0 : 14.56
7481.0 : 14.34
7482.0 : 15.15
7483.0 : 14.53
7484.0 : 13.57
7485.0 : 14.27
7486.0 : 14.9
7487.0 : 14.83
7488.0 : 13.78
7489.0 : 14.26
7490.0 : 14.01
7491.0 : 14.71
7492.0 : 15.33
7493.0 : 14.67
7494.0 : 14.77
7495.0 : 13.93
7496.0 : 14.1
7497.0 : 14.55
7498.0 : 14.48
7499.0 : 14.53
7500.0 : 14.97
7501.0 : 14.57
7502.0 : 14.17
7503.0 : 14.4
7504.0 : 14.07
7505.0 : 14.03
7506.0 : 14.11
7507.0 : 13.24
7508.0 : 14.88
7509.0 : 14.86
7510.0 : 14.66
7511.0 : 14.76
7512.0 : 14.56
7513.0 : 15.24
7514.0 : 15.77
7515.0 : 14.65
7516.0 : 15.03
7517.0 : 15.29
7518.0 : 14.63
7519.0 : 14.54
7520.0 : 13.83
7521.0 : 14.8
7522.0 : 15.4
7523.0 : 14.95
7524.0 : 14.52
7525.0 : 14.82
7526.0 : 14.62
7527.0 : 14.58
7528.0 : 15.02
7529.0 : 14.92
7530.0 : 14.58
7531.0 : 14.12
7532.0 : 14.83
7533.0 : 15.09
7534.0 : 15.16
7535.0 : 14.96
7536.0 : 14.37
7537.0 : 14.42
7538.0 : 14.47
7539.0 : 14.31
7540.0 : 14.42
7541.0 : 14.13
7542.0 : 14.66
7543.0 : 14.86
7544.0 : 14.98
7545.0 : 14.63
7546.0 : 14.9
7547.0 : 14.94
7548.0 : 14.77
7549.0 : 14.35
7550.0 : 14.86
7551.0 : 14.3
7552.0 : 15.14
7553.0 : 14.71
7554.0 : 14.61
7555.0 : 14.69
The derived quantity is 15.1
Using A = 15.2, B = 15.1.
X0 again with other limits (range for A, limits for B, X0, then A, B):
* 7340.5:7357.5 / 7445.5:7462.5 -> 15.2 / 15.7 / 14.7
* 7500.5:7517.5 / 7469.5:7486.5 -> 15.0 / 15.4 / 14.6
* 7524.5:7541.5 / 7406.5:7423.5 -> 14.9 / 15.1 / 14.7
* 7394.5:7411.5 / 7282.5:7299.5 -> 15.4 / 15.4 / 15.5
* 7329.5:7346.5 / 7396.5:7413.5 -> 15.4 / 16.0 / 14.8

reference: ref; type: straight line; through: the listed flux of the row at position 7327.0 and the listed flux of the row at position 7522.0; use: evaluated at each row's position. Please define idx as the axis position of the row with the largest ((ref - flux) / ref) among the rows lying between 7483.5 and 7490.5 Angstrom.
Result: 7484.0 Angstrom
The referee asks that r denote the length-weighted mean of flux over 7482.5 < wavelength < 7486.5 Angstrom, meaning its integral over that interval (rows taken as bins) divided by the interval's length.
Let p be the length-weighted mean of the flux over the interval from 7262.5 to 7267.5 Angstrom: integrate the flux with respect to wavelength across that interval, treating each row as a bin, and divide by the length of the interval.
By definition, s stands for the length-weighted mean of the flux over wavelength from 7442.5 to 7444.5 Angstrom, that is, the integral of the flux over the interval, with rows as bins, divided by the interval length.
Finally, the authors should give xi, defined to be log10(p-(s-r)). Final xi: 1.16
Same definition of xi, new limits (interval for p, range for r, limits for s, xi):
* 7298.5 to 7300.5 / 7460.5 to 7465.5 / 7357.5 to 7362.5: 1.18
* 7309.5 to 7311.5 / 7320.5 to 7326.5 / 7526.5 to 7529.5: 1.18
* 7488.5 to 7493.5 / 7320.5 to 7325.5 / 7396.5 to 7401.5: 1.17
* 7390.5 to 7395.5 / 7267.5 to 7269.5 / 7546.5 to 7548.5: 1.17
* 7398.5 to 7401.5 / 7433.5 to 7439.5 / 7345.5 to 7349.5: 1.15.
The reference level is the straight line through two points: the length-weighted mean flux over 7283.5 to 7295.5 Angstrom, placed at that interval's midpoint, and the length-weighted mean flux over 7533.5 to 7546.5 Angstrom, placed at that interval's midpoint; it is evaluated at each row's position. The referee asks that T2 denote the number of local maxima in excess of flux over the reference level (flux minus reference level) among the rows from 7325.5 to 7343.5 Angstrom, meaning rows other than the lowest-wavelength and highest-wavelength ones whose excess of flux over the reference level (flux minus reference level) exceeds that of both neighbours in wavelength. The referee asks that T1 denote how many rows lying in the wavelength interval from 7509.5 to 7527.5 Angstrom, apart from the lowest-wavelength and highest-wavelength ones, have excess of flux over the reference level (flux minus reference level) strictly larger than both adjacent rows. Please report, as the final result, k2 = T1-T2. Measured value -1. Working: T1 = 5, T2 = 6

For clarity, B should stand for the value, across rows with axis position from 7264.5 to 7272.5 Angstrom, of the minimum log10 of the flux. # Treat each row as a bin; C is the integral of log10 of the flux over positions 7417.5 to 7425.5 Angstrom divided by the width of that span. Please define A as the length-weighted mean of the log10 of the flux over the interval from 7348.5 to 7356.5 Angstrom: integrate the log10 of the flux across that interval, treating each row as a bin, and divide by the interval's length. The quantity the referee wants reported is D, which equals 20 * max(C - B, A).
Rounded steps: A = 1.17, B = 1.16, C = 1.170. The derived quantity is 23.4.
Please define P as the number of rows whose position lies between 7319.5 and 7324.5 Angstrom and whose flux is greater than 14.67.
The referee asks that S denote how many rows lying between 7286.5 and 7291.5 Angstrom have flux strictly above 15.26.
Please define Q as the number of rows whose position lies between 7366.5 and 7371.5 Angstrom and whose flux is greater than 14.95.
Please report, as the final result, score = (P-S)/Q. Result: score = 0.7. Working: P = 4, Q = 3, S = 2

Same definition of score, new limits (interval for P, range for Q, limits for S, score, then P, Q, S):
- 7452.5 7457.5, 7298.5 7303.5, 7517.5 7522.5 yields 0.7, 3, 3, 1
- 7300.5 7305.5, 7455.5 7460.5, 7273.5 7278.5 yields 0.5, 5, 2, 4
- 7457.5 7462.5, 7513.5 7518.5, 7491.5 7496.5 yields 0.0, 1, 3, 1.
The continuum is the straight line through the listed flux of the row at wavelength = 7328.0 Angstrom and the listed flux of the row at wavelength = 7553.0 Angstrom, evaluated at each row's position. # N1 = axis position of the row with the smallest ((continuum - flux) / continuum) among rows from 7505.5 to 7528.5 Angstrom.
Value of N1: 7514.0 Angstrom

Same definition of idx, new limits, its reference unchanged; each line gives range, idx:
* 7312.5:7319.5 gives 7315.0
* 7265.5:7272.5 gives 7269.0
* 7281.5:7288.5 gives 7285.0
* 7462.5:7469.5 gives 7468.0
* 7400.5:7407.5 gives 7403.0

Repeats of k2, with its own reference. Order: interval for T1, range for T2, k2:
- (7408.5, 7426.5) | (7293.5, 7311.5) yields 0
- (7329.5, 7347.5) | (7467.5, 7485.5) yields 1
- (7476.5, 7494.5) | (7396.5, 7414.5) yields -1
